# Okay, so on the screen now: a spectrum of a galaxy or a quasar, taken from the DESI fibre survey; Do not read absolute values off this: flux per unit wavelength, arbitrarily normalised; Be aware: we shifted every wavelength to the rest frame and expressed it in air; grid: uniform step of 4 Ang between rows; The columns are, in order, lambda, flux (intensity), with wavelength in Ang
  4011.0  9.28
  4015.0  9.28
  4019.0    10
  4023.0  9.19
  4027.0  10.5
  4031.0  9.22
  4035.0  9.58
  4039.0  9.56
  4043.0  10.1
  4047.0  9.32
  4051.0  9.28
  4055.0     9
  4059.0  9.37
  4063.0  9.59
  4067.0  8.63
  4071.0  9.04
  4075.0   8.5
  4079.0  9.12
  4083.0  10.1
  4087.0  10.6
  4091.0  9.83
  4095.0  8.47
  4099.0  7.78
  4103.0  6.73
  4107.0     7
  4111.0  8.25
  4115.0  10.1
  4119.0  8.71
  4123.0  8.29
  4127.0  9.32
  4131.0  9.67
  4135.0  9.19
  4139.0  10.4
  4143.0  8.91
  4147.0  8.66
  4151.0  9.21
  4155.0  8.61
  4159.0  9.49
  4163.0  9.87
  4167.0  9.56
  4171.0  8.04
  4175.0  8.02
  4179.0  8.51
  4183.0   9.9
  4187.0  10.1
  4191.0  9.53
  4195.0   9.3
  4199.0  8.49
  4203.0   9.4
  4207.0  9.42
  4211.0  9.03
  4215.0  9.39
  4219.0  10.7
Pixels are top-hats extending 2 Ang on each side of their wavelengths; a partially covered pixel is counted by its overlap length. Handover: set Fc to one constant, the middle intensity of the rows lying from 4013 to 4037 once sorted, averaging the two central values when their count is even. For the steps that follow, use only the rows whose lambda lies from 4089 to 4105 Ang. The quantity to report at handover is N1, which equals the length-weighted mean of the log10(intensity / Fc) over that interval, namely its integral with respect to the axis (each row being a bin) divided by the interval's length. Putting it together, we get -0.06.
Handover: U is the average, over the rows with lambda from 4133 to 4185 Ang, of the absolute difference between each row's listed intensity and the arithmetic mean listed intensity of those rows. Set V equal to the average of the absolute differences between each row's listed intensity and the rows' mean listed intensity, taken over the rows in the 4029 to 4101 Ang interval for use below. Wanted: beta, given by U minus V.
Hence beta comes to 0.1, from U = 0.6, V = 0.5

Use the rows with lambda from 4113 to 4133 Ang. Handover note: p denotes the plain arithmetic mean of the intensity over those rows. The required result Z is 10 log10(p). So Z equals 9.65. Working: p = 9.2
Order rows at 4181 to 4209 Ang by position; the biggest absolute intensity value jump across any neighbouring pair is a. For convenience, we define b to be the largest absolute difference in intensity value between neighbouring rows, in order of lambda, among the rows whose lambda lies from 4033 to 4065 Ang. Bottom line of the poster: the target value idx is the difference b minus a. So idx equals -0.1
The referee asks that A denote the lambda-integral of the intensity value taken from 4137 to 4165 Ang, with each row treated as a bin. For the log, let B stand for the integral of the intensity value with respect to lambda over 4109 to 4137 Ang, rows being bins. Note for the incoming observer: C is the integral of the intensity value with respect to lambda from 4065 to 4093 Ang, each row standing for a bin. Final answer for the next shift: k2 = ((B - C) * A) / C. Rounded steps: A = 260.6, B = 254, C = 263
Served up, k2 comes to -9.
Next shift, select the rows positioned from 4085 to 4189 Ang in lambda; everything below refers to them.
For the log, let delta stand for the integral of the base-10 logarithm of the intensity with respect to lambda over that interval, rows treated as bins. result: 99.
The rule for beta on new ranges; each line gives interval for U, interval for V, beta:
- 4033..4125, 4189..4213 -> 0.5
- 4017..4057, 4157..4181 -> -0.3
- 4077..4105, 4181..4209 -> 0.8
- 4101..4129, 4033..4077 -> 0.5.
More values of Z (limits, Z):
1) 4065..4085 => 9.58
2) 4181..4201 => 9.76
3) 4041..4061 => 9.74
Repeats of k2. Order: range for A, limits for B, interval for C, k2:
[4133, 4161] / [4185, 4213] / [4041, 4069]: 0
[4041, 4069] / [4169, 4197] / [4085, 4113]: 21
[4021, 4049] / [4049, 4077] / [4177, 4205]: -8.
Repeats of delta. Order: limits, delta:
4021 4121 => 96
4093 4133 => 37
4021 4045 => 24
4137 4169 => 31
